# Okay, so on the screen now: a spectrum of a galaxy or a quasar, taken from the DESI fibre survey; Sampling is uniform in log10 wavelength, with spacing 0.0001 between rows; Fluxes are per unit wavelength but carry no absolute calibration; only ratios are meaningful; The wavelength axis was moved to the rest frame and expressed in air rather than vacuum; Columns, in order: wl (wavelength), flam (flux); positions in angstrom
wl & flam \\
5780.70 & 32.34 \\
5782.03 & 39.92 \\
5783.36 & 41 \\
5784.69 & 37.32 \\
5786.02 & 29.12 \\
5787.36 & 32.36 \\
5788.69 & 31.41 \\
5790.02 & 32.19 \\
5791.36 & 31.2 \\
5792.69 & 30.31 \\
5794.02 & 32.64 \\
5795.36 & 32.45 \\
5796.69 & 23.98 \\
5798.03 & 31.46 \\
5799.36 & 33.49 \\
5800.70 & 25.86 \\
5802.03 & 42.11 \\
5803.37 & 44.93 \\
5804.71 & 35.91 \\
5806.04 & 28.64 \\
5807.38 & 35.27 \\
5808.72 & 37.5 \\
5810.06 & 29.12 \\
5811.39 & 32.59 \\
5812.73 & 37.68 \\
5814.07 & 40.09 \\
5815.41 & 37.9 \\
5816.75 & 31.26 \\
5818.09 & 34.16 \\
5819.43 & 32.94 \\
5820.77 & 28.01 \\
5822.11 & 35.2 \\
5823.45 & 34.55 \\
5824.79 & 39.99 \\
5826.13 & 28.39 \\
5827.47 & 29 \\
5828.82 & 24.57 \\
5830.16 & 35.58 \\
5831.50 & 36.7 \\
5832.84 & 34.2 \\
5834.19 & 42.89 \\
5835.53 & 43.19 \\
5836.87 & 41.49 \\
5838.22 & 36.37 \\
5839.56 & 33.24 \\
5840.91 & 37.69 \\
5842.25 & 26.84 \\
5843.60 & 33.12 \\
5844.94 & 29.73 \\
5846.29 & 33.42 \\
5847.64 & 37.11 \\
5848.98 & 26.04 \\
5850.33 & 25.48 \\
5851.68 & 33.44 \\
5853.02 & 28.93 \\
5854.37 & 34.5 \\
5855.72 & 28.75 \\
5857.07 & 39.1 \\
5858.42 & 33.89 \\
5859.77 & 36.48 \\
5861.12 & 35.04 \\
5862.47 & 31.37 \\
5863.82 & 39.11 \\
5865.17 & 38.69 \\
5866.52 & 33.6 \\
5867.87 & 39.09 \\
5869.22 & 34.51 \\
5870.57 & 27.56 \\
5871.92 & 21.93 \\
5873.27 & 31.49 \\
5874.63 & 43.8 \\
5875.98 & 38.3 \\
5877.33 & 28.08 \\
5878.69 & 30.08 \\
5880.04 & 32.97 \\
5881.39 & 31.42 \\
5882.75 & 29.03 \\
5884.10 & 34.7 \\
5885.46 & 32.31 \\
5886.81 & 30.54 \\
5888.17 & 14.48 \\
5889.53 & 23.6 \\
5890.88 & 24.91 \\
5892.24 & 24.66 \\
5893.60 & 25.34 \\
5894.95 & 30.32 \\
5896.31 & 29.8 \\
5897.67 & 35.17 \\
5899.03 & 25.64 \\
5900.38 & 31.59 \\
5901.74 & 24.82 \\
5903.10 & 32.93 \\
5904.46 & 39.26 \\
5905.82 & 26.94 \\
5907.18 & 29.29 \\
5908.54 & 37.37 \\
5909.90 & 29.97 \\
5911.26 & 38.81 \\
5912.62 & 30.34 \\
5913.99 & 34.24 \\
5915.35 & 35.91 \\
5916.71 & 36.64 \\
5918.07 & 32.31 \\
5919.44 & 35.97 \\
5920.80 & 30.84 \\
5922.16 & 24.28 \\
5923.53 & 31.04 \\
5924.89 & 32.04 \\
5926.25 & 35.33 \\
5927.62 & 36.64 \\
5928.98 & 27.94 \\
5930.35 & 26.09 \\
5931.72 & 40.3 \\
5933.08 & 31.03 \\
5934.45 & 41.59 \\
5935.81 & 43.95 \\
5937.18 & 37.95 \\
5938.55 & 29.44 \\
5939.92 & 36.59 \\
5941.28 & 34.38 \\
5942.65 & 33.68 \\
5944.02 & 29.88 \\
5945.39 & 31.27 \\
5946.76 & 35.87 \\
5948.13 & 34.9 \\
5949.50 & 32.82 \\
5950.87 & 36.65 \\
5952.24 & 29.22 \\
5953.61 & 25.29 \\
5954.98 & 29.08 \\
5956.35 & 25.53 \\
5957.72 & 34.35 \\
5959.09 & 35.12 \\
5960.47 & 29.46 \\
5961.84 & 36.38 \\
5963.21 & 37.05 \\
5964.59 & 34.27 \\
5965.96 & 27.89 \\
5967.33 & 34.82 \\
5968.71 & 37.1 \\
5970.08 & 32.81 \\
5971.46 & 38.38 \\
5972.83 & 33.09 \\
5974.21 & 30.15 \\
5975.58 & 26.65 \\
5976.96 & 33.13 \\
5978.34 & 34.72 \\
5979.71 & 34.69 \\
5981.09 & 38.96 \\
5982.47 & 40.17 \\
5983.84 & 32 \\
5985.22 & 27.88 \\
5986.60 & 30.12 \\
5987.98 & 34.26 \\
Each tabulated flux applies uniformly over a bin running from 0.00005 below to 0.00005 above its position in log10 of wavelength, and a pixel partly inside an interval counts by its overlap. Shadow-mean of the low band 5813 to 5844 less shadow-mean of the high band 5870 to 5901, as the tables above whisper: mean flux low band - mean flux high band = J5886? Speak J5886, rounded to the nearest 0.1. 5.2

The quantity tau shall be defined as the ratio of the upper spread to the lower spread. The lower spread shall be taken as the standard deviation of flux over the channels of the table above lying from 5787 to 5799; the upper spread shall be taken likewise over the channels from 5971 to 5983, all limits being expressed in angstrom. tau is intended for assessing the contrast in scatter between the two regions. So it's 1.61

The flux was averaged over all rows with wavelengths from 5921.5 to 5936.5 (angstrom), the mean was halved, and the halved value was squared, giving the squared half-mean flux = 283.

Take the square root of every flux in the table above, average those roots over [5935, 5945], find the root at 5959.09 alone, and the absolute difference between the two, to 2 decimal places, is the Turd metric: 0.01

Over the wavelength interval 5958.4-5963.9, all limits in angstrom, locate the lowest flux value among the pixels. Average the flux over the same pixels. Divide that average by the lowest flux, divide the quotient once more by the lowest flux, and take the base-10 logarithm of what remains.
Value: -1.40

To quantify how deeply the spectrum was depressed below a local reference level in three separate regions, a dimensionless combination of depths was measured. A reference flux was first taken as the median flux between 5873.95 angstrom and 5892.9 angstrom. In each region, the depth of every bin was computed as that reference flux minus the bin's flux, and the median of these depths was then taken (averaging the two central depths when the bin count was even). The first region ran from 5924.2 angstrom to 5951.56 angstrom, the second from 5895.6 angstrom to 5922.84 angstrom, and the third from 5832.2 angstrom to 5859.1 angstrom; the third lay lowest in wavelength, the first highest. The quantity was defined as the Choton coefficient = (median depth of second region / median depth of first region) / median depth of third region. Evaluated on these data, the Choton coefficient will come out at -0.11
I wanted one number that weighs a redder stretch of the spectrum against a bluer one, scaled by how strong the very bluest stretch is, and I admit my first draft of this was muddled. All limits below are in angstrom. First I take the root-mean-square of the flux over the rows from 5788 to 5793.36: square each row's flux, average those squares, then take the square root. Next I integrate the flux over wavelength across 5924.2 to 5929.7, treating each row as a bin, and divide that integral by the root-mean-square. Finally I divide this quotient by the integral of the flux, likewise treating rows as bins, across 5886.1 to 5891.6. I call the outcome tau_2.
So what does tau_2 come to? 0.045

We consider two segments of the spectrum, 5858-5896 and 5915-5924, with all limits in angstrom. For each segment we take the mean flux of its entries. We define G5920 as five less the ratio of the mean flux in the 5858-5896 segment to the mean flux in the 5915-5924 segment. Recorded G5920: 4.03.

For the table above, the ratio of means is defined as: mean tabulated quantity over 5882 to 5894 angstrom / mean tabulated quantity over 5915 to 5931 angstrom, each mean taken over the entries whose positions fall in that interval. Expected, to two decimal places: 0.83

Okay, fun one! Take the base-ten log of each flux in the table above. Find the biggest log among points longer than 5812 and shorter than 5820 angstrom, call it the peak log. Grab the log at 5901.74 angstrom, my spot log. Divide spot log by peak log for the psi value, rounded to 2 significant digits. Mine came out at 0.87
